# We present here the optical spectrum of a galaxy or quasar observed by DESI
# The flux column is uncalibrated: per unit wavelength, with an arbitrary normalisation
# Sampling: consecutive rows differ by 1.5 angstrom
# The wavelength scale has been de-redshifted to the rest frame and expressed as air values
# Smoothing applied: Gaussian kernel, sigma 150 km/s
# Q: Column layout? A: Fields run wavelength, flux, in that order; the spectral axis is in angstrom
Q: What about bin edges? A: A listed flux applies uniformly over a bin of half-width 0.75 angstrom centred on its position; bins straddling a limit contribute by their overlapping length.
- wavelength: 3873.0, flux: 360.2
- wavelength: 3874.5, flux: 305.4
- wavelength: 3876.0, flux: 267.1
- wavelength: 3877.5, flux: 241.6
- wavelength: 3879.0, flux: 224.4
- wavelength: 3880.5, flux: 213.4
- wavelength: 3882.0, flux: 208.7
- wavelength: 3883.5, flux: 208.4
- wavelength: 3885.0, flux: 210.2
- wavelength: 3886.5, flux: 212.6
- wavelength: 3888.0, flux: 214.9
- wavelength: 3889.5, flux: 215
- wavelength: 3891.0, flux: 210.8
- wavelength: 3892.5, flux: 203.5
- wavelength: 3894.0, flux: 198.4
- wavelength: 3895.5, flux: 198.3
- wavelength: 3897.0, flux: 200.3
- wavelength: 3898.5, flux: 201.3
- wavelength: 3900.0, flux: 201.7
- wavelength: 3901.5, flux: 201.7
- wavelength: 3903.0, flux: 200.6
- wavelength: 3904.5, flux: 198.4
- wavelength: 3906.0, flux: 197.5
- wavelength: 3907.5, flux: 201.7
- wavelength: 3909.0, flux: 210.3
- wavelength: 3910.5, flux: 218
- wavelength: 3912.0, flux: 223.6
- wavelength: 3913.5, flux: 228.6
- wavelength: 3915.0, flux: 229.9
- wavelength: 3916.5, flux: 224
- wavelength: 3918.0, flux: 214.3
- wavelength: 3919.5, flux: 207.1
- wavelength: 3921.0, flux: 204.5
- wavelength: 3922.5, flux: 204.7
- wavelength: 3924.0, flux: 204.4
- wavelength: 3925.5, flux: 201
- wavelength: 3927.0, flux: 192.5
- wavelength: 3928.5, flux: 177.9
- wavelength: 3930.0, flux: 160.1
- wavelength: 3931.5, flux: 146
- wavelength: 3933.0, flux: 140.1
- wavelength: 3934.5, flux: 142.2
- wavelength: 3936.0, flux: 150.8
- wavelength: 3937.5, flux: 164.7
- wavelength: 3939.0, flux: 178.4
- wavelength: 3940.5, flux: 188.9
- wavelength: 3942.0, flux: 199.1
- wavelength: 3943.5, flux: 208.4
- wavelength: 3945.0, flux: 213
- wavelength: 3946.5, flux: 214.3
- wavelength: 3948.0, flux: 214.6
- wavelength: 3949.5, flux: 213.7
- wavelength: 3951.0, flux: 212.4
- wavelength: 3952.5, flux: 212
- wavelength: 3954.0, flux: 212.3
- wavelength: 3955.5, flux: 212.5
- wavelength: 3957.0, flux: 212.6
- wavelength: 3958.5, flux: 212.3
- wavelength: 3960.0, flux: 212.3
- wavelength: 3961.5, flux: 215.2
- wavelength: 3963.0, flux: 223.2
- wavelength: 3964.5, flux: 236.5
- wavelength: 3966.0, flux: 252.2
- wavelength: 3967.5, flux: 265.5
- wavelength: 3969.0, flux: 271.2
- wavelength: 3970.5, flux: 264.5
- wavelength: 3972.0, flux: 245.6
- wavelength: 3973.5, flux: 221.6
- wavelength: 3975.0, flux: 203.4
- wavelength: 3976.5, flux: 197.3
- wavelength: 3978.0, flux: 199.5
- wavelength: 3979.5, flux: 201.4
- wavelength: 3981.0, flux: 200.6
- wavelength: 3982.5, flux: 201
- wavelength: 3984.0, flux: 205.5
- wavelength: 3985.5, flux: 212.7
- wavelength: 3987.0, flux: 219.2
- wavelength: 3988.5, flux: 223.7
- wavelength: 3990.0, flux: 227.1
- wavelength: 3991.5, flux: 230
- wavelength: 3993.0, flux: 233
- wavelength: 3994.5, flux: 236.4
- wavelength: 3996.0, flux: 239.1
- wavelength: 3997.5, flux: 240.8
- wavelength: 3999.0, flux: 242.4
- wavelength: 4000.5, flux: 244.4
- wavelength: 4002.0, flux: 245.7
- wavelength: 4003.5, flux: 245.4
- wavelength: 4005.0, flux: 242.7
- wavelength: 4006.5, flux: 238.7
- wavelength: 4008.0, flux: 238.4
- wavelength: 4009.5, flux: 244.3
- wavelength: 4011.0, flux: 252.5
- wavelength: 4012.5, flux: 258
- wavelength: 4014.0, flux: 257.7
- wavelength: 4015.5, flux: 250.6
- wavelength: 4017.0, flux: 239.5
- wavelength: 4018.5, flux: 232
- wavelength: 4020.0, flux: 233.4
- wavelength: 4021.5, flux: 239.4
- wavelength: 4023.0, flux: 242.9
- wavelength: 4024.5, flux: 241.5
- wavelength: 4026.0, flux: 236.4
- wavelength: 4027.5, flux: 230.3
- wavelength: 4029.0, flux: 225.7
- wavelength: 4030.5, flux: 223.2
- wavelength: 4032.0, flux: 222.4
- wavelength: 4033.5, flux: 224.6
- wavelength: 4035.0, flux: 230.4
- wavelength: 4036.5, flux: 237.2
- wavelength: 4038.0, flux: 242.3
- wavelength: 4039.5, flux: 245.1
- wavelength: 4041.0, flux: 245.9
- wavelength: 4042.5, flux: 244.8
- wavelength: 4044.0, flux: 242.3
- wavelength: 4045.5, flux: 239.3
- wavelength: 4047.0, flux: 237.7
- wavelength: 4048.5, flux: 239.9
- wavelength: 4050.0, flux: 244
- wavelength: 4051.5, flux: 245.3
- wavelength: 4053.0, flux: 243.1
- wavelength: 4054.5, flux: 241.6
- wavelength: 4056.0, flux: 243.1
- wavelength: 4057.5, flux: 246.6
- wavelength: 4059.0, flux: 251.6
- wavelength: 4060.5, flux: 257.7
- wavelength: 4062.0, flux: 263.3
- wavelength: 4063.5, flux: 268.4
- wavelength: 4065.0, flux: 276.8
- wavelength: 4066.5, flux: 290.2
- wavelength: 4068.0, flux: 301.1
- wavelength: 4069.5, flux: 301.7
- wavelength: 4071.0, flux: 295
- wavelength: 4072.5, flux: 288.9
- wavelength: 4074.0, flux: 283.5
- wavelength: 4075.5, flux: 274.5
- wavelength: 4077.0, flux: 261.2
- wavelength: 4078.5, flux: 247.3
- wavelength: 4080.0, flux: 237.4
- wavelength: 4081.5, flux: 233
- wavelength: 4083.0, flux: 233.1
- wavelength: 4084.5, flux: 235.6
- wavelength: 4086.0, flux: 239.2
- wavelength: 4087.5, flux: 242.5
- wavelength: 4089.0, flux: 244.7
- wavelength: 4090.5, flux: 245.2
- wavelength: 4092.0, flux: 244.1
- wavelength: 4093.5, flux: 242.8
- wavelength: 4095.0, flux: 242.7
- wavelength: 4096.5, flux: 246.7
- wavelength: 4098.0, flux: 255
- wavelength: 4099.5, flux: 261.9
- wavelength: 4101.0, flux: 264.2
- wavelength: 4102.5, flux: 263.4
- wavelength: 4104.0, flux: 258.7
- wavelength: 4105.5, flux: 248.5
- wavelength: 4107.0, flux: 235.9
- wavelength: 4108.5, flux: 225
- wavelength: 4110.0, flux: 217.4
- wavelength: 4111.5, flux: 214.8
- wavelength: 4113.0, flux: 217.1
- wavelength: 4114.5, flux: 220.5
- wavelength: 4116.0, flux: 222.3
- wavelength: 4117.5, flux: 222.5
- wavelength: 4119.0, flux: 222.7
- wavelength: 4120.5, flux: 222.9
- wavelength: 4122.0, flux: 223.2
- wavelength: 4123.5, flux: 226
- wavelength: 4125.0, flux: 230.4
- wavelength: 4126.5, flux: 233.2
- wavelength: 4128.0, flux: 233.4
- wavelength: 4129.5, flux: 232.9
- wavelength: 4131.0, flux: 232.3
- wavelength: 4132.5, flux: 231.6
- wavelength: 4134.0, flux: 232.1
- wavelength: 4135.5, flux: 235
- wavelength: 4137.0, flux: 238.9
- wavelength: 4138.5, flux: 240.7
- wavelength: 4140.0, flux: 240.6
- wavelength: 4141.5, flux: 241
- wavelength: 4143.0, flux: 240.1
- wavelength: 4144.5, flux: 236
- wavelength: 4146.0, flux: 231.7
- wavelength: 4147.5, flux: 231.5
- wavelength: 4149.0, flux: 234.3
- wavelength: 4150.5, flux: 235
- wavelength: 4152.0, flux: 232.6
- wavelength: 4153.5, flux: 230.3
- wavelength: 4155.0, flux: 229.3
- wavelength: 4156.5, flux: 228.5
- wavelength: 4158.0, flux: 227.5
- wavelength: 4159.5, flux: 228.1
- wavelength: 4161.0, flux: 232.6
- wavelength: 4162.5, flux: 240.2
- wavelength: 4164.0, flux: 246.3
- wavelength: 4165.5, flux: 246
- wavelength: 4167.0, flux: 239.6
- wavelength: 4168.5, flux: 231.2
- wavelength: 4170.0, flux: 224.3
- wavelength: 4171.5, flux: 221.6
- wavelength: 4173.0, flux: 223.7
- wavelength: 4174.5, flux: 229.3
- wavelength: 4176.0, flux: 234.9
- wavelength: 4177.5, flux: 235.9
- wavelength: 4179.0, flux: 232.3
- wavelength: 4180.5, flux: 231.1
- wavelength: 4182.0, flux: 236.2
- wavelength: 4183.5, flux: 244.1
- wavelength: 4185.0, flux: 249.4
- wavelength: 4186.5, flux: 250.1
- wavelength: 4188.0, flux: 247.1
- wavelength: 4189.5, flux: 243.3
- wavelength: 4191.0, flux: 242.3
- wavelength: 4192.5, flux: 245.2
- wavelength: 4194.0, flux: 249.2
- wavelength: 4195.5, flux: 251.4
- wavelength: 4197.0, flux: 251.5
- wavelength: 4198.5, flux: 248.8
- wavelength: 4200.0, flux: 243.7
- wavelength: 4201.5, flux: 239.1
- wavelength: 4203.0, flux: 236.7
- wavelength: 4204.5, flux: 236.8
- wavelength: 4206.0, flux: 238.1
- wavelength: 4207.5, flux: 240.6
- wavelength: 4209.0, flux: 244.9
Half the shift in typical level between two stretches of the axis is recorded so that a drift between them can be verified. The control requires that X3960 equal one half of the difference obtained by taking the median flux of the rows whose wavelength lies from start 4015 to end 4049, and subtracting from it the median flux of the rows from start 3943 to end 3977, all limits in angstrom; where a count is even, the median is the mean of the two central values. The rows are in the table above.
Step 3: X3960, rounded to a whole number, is 13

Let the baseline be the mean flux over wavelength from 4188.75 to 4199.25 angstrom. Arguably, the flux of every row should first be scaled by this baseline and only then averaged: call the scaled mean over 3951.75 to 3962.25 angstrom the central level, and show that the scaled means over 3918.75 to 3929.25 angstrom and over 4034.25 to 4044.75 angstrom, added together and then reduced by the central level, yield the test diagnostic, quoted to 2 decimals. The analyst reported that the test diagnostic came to 0.92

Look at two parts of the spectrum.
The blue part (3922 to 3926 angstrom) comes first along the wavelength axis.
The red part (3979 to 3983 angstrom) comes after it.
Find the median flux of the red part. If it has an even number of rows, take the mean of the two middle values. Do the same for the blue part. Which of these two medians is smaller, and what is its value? 201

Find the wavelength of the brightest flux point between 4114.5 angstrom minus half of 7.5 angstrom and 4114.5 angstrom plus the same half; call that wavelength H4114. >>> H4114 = 4117.5 angstrom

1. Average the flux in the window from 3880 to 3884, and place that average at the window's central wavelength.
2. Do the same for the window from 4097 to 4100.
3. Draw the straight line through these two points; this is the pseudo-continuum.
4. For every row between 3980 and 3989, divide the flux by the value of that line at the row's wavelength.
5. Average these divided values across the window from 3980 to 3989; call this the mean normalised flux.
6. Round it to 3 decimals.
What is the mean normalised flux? 0.903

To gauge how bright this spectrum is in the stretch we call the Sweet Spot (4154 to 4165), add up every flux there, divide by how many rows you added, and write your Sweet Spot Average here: 233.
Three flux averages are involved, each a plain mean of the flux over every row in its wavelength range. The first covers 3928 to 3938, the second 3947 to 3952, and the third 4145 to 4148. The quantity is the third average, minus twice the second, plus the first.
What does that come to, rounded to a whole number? -41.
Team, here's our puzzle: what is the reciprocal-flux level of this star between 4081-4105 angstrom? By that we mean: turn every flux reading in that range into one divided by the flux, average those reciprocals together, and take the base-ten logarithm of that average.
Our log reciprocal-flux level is -2.39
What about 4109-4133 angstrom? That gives -2.35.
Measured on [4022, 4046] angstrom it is -2.37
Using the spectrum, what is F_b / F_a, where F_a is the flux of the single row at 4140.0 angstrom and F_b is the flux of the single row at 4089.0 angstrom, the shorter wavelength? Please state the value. 1.02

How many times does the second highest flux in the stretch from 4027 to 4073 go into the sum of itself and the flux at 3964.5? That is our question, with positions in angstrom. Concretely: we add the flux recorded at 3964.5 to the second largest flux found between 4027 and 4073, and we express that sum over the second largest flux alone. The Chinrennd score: 1.79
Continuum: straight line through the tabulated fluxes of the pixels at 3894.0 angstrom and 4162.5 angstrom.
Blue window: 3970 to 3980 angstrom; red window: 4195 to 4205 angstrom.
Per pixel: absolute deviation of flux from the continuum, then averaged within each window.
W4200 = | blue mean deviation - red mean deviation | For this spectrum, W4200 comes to 14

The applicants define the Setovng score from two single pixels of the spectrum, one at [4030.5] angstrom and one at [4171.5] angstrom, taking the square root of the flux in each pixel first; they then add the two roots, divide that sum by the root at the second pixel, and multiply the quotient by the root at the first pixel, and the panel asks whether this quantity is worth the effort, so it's 29.9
